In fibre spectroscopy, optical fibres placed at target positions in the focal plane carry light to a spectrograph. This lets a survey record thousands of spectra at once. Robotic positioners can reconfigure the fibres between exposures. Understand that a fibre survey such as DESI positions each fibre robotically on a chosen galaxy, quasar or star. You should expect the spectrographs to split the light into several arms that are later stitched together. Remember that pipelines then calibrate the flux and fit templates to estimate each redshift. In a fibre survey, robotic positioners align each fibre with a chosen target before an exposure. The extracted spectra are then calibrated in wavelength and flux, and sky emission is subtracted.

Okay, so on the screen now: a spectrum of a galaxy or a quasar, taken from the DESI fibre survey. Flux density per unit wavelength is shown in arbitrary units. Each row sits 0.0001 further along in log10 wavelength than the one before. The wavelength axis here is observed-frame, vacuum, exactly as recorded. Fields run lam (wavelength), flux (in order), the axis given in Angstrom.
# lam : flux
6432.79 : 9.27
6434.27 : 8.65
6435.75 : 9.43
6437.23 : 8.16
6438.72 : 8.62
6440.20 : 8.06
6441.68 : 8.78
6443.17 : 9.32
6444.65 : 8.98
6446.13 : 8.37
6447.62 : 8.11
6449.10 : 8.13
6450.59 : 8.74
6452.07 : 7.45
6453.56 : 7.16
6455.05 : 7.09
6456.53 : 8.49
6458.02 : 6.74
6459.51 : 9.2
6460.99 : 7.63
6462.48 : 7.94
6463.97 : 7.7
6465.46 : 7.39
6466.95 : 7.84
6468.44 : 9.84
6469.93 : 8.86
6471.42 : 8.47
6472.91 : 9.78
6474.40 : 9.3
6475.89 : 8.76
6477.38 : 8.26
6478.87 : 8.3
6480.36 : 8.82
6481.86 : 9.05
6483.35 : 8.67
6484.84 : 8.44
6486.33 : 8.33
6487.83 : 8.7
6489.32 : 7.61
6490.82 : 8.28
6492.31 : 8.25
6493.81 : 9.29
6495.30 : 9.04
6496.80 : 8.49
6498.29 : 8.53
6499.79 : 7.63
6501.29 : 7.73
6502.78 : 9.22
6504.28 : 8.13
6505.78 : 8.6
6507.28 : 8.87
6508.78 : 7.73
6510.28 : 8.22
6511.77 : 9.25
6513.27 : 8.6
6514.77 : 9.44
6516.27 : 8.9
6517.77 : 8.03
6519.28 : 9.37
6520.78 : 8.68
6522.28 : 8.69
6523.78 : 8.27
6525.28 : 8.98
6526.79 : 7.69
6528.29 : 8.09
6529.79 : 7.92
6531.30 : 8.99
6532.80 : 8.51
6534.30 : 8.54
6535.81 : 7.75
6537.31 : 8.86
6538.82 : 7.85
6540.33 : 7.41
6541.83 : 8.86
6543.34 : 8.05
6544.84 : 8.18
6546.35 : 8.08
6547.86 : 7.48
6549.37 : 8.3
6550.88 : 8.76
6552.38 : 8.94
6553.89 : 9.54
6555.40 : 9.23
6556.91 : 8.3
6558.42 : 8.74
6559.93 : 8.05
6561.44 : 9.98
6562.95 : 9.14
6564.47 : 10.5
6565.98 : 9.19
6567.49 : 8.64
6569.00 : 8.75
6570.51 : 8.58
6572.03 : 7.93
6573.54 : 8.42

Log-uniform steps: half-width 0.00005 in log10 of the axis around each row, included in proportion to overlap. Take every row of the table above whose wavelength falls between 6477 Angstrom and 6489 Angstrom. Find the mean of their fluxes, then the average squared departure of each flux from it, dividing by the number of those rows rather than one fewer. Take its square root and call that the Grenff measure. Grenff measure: 0.265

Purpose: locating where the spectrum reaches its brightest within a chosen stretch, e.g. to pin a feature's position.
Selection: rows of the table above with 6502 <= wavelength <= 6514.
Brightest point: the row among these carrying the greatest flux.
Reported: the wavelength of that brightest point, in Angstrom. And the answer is 6511.77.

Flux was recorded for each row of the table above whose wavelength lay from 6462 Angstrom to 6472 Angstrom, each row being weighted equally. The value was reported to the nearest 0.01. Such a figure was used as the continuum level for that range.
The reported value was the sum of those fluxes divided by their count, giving 8.29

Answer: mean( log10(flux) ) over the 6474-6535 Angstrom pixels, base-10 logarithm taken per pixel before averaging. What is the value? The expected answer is 0.931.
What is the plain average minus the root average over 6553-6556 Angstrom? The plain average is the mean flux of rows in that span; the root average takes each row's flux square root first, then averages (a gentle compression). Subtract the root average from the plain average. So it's 6.3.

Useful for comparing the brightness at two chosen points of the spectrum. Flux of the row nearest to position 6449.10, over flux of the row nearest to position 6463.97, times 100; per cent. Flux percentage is 106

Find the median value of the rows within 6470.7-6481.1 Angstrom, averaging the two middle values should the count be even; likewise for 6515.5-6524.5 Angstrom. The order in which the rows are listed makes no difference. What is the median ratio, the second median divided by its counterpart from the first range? 0.99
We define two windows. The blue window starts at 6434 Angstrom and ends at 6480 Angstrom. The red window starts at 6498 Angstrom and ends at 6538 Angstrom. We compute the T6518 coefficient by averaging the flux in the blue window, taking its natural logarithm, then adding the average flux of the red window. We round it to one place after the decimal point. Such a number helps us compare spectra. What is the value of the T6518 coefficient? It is 10.6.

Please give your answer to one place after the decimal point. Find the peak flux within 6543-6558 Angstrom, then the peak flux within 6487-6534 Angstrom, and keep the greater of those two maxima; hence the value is 9.5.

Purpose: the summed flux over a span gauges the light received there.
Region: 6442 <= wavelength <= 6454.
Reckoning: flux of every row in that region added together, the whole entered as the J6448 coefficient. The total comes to 66.3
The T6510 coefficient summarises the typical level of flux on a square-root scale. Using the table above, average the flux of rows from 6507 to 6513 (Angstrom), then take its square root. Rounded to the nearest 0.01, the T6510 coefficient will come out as 2.92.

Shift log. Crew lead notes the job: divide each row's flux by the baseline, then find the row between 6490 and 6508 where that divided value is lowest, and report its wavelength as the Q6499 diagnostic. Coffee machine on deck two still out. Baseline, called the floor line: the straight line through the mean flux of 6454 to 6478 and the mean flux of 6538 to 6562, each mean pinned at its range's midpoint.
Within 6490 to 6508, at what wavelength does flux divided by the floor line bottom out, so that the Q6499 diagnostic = 6499.79 Angstrom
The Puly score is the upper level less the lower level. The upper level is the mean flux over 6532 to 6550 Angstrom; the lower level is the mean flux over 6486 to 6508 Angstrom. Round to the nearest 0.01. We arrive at -0.29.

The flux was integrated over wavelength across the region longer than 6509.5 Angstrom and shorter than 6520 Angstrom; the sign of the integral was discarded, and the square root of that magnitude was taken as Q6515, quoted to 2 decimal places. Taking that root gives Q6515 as 9.63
